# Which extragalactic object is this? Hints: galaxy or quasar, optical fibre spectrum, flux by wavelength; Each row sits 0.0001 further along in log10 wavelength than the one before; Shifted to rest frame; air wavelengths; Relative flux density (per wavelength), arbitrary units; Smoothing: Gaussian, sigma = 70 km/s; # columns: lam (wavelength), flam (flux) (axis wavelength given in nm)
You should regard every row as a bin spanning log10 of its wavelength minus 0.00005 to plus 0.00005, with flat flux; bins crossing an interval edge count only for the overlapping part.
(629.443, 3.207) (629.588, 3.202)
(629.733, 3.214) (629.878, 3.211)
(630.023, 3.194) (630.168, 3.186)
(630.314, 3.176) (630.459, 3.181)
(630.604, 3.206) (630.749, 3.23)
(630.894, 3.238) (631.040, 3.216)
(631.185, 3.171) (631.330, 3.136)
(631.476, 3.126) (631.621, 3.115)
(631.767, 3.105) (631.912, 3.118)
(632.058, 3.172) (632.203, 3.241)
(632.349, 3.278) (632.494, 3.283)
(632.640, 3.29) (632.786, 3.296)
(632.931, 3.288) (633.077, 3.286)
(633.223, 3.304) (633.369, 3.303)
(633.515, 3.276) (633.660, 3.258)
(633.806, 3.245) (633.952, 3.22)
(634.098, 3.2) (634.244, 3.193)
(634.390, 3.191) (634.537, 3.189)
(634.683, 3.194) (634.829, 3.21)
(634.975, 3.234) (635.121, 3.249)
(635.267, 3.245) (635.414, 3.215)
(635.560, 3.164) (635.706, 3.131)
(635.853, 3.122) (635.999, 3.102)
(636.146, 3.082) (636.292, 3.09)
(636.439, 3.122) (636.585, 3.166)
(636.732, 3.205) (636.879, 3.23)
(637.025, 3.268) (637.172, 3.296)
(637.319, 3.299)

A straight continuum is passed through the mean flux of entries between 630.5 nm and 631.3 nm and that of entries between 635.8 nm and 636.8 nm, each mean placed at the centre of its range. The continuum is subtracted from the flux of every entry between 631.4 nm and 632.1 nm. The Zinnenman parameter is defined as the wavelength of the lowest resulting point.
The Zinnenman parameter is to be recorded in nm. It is 631.767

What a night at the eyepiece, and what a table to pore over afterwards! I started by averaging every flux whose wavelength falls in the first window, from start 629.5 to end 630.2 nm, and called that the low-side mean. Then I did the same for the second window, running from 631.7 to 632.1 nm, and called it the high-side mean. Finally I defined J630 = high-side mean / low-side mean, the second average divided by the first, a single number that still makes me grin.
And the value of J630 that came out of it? 0.98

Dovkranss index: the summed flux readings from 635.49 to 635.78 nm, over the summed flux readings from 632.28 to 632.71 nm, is 0.64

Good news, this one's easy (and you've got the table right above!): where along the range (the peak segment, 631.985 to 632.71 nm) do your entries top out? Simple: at 632.640 nm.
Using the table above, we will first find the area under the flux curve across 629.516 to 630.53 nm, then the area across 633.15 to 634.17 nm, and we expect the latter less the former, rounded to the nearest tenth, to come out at 0.1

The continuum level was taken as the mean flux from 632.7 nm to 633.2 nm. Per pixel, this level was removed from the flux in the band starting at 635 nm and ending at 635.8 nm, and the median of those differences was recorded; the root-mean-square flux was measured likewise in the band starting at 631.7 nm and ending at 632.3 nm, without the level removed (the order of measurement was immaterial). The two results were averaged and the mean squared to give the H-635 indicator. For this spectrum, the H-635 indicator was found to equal 2.38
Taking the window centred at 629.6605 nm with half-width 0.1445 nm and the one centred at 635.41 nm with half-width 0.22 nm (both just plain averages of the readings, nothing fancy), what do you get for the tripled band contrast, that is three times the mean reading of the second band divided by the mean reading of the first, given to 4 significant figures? 3.000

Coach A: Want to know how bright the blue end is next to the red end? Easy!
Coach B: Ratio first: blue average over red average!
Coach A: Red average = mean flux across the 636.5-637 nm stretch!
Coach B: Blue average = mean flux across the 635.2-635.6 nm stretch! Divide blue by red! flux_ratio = 1.00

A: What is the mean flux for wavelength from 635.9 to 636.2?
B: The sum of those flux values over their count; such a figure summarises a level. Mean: 3.09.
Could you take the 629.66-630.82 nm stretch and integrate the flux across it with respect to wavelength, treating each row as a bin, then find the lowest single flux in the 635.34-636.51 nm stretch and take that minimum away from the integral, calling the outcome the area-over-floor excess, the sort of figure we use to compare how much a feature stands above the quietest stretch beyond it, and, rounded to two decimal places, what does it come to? 0.63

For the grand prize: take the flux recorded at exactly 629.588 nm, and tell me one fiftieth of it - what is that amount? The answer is 0.0640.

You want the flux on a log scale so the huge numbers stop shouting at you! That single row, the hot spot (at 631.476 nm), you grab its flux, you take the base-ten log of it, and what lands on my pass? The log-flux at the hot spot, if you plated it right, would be 0.495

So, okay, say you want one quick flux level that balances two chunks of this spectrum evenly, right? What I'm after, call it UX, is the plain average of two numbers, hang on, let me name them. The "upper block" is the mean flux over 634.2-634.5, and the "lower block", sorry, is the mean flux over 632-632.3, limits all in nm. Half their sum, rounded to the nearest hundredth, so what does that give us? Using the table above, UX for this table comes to 3.20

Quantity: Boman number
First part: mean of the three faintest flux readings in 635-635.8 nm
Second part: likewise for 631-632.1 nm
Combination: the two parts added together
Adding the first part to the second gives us 6.28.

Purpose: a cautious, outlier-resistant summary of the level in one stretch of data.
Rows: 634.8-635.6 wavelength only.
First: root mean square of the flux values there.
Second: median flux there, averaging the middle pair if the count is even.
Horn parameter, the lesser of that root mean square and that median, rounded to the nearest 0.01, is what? 3.22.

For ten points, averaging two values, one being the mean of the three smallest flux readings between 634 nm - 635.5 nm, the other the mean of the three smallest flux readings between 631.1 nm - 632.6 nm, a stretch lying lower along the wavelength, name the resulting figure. 3.15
